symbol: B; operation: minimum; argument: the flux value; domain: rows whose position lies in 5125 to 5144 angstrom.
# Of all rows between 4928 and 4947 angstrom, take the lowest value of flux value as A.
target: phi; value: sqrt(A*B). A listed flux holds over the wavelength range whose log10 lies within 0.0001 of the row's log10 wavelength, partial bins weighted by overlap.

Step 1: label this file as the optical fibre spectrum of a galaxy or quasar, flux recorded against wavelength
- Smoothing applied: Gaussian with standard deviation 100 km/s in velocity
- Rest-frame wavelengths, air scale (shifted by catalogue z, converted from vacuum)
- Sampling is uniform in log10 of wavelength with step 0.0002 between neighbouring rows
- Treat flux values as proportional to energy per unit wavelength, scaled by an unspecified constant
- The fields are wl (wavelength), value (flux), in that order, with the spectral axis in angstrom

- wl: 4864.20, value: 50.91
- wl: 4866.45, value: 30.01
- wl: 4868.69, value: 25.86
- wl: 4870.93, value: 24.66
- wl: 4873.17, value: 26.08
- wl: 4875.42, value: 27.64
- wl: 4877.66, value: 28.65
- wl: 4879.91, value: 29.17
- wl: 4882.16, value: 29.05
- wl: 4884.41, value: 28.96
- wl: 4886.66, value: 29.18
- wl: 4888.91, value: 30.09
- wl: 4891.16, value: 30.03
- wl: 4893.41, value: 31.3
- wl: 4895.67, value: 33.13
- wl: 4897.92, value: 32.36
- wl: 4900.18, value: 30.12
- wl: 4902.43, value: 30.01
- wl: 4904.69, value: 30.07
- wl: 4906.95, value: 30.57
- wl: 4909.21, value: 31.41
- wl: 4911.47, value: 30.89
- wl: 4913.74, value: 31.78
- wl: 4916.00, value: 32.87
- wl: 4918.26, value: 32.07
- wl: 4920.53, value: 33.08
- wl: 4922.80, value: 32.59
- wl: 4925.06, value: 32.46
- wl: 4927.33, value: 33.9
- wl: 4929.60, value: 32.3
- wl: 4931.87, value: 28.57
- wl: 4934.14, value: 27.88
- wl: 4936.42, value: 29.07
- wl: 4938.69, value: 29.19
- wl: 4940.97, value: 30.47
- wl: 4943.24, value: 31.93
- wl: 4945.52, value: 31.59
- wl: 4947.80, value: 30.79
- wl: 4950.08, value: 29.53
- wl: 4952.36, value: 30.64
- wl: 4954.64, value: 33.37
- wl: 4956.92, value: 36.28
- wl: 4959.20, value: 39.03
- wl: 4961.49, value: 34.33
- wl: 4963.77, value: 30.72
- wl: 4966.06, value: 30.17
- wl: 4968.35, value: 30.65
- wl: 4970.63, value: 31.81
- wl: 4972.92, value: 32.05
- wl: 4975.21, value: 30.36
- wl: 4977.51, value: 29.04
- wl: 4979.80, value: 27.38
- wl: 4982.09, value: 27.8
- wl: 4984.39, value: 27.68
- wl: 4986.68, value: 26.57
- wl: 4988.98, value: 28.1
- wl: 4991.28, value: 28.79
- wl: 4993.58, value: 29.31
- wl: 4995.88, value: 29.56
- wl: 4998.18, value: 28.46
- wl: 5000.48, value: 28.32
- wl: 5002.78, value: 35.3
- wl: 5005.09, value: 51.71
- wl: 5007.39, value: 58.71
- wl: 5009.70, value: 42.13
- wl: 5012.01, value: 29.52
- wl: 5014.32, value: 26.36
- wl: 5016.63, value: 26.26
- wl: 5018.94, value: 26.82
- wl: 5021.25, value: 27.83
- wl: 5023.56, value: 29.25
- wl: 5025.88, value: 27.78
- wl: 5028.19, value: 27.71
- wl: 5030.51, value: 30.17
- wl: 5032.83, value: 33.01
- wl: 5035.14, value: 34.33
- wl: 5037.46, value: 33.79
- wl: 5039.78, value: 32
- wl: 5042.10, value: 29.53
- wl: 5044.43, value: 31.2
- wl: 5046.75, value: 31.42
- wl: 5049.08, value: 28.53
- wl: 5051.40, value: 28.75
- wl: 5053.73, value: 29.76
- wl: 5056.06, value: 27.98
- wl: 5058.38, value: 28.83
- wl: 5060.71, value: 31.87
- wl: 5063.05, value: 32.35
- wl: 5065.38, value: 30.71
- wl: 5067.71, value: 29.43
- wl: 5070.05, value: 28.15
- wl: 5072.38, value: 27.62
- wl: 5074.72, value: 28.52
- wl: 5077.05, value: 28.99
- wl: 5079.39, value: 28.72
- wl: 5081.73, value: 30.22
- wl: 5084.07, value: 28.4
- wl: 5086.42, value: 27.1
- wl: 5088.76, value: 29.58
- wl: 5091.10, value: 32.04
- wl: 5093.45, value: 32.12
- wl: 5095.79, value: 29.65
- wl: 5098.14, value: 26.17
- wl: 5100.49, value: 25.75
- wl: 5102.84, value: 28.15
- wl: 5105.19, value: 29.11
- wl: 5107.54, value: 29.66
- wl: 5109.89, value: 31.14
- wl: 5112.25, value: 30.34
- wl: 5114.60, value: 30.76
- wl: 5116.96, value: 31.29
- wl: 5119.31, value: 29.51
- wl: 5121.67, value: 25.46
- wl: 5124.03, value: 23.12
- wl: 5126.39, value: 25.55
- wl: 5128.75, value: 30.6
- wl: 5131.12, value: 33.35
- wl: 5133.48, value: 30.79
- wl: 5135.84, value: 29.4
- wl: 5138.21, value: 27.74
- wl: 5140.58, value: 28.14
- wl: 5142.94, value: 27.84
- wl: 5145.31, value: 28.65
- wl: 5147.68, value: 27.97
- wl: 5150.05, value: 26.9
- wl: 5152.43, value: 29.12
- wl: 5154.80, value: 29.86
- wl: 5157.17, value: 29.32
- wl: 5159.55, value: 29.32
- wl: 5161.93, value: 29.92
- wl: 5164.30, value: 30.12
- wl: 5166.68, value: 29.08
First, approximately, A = 27.88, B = 25.55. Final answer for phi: 26.7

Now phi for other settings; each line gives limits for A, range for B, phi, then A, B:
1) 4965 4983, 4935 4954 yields 28.2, 27.38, 29.07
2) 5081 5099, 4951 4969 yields 28.1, 26.17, 30.17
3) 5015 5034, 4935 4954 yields 27.6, 26.26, 29.07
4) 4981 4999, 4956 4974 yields 28.3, 26.57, 30.17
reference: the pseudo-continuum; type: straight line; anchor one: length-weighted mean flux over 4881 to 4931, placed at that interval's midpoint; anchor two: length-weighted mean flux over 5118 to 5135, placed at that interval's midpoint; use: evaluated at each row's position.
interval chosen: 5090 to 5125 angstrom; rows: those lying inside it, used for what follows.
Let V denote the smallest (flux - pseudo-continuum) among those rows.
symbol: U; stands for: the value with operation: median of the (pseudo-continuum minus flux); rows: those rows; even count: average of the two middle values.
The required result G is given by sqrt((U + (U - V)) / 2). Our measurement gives 1.28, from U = -1.0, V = -5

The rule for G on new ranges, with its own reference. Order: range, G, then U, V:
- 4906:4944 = 0.95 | -0.6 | -3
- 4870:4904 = 2.42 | 2.3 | -7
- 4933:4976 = 1.15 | -0.2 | -3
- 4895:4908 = 1.27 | 1.0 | -1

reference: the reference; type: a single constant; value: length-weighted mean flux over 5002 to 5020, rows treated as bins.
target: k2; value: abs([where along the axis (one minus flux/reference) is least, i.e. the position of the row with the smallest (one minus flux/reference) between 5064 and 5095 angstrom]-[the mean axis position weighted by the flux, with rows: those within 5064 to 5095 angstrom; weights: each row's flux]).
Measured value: 13.9 angstrom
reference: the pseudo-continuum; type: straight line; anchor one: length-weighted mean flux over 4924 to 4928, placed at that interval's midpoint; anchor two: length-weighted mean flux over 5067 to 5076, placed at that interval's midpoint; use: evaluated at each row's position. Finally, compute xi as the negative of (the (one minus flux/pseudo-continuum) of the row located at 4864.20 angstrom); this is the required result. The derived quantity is 0.45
